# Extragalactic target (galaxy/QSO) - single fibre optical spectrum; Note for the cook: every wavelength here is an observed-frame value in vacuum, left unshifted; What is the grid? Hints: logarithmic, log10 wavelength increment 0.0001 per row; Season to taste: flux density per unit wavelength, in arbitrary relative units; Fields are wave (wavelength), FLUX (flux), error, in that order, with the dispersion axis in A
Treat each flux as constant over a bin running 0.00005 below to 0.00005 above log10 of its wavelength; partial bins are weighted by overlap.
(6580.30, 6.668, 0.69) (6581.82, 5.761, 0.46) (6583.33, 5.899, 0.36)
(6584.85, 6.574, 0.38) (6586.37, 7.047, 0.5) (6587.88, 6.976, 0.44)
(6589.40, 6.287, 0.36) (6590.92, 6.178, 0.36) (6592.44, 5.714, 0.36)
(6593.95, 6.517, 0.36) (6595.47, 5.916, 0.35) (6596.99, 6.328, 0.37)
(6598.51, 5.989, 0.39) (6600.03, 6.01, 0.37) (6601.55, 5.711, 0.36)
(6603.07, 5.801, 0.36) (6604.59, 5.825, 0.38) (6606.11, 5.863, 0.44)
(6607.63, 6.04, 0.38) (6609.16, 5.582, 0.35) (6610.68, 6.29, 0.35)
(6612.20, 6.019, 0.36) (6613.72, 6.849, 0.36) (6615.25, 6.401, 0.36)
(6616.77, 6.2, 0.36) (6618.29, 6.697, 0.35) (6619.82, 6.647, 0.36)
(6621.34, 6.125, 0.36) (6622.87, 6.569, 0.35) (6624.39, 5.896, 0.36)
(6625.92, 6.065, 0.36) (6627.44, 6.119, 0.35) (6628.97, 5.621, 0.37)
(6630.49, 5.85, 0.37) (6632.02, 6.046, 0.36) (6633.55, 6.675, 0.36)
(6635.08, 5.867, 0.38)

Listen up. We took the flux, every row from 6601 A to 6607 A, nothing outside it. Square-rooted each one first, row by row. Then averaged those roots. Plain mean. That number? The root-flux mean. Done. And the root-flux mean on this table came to 2.41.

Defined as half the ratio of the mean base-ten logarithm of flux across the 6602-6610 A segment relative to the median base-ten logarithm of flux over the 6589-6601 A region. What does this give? 0.487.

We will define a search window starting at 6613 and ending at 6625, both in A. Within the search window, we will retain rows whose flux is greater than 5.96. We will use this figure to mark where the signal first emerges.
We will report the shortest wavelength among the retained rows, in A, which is 6613.72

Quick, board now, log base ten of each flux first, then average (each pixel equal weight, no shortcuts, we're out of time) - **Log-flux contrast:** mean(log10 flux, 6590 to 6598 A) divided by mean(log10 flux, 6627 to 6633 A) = 1.02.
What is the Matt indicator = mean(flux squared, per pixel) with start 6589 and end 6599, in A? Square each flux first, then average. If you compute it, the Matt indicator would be 37.7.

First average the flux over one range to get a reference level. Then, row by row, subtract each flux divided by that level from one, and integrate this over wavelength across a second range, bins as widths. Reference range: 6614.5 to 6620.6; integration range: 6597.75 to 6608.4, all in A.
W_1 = 0.98 A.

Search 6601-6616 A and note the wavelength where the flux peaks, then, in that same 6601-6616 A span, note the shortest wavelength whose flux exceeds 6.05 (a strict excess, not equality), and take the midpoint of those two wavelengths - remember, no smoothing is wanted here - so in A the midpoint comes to 6612.2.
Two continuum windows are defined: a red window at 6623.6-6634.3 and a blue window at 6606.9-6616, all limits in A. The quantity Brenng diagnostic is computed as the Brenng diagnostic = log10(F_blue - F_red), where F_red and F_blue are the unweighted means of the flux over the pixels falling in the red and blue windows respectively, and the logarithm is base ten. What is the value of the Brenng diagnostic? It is -0.8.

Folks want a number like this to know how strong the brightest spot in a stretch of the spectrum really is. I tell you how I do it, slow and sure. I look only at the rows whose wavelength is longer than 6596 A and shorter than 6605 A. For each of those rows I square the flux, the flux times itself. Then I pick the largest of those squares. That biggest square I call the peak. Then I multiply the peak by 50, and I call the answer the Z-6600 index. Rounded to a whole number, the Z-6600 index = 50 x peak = 2002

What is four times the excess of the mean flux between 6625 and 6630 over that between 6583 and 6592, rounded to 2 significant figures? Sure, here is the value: -2.2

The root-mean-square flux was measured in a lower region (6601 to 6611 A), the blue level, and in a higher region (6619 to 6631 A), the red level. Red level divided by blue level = 1.04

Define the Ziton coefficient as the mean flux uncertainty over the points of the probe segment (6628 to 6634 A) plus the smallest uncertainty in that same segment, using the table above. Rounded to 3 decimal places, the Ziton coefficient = 0.725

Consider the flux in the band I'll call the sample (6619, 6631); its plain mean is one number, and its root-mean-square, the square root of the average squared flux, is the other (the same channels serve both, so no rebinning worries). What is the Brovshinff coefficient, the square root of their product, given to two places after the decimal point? 6.12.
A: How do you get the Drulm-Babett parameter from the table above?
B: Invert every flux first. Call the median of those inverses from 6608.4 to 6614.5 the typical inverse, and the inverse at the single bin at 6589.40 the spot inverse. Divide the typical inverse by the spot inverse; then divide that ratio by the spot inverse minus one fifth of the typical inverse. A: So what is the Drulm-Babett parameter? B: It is 8.1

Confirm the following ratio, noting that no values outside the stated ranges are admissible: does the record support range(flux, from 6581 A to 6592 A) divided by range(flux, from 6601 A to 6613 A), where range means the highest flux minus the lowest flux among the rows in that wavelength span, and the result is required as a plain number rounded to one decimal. 1.8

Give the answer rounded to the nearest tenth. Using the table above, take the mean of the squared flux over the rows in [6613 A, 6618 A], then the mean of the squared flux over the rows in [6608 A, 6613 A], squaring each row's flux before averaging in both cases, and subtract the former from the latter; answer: -6.5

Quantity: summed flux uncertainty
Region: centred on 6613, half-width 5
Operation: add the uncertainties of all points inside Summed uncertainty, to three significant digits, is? 2.14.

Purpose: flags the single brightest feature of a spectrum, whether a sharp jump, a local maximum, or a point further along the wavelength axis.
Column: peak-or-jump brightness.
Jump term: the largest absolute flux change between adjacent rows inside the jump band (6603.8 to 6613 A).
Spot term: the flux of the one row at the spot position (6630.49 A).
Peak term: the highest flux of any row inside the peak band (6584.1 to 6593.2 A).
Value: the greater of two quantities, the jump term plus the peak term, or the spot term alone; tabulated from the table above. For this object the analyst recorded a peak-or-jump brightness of 7.8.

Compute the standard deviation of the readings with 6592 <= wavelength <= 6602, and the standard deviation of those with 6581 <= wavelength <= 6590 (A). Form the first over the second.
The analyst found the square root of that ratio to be 0.75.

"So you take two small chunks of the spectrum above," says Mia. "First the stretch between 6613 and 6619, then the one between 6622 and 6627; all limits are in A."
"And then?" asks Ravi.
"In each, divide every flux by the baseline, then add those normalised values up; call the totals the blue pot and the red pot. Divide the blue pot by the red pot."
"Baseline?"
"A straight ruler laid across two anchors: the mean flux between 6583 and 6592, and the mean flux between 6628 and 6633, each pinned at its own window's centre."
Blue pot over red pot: 1.4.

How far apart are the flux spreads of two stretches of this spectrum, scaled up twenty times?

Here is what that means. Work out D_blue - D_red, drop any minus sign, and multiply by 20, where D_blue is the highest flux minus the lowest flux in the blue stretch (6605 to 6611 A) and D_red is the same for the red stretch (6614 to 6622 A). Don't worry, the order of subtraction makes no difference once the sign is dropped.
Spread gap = 2.7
